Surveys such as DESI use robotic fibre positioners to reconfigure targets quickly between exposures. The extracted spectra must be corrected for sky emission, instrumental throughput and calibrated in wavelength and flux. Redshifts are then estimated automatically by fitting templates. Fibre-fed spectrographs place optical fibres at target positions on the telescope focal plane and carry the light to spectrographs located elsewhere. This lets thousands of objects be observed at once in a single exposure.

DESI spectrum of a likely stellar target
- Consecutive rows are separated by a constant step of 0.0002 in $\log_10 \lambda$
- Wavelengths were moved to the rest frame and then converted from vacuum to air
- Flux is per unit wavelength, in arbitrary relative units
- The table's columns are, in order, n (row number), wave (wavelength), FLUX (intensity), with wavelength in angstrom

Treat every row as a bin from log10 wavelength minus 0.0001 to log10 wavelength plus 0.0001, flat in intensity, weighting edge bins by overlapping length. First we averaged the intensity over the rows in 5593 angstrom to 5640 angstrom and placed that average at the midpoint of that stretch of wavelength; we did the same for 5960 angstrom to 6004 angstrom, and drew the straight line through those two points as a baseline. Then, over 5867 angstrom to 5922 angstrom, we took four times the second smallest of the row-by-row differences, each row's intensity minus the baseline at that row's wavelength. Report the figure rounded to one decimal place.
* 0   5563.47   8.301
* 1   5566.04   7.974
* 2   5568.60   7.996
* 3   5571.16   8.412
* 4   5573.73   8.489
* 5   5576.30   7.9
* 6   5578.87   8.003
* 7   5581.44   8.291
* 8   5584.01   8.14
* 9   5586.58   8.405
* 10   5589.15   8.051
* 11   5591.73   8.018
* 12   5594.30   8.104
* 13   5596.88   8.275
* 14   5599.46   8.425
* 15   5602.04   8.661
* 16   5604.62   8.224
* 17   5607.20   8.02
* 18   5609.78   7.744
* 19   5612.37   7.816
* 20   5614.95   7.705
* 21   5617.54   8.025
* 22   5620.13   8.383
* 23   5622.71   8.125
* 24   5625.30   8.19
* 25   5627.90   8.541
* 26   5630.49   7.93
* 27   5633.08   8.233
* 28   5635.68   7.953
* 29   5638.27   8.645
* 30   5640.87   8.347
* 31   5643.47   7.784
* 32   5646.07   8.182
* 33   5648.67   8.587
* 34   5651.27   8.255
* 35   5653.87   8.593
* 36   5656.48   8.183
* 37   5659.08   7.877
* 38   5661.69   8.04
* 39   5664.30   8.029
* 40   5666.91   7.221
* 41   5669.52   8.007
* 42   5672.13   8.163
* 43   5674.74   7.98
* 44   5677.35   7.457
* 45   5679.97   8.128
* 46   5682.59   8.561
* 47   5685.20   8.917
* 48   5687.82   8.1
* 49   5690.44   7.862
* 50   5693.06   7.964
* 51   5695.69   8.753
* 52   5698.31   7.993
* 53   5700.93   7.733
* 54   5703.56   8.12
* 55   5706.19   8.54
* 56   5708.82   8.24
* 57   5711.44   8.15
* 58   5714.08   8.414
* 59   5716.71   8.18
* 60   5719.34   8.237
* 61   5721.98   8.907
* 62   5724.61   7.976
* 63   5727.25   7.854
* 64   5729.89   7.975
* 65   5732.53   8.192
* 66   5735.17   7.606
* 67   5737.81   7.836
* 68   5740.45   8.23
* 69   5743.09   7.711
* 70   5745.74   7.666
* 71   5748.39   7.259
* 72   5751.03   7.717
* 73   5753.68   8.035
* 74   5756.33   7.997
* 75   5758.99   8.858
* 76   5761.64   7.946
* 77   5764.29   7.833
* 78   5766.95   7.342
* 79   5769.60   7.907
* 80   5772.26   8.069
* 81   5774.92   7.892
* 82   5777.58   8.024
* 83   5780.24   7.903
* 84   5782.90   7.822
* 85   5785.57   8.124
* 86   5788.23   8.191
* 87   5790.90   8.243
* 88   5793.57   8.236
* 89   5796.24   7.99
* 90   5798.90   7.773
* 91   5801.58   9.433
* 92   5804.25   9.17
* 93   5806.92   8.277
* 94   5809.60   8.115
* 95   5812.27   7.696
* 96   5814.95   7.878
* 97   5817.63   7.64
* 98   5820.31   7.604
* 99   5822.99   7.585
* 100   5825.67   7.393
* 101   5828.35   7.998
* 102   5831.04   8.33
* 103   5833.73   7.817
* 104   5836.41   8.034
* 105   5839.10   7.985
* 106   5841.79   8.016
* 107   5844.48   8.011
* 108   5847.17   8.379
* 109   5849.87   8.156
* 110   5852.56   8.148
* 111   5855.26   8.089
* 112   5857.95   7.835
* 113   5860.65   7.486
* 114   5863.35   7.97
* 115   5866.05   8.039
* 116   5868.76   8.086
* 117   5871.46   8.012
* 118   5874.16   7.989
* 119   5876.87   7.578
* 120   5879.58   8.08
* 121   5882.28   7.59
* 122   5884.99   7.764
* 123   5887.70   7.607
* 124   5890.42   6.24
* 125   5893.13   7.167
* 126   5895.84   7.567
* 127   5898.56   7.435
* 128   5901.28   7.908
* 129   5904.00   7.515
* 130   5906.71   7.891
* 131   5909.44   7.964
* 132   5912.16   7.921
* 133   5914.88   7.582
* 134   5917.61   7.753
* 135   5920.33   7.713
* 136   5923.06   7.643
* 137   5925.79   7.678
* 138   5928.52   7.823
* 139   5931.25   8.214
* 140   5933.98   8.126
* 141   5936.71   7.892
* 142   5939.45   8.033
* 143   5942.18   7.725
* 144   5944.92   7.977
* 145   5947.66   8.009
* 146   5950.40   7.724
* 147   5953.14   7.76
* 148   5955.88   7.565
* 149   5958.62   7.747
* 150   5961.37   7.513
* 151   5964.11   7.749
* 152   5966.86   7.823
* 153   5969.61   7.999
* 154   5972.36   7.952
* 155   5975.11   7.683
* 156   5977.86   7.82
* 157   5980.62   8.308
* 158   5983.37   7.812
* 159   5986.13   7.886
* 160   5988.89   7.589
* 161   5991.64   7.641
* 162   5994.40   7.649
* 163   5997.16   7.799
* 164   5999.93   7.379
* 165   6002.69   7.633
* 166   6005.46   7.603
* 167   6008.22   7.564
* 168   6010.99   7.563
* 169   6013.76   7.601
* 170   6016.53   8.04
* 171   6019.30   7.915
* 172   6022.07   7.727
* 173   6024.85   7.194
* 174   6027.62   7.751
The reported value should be -2.8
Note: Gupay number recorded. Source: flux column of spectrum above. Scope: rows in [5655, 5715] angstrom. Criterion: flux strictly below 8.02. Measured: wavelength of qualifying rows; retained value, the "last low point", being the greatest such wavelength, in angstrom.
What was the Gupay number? 5700.93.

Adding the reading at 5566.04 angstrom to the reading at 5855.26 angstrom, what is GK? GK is 16.1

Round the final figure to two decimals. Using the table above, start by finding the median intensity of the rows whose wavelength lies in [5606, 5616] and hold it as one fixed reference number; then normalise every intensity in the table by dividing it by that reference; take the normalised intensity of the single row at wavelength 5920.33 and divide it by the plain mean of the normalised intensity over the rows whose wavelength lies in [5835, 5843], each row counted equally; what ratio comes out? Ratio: 0.96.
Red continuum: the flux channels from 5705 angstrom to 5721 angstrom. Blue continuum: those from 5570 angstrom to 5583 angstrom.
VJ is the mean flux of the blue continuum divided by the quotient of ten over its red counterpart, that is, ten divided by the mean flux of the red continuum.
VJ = 6.8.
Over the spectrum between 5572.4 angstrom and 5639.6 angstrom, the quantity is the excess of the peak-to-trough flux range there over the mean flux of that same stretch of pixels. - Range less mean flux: -7.2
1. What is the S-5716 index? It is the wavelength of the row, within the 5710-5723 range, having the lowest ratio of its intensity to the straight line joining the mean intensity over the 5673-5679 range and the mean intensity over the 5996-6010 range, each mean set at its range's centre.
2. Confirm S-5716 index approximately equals 5711.44 angstrom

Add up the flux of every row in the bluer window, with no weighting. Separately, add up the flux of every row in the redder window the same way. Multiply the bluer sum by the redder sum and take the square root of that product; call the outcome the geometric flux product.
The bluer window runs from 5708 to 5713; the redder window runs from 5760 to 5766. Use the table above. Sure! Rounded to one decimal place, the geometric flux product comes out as 16.1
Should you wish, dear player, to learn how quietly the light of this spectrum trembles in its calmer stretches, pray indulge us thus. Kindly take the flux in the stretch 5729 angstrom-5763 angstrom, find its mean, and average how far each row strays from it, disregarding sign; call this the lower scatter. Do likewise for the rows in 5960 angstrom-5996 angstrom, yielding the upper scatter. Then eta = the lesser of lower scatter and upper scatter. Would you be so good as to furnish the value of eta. 0.15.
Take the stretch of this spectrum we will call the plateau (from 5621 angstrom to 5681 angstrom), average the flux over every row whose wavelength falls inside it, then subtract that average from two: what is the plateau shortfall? -6.11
